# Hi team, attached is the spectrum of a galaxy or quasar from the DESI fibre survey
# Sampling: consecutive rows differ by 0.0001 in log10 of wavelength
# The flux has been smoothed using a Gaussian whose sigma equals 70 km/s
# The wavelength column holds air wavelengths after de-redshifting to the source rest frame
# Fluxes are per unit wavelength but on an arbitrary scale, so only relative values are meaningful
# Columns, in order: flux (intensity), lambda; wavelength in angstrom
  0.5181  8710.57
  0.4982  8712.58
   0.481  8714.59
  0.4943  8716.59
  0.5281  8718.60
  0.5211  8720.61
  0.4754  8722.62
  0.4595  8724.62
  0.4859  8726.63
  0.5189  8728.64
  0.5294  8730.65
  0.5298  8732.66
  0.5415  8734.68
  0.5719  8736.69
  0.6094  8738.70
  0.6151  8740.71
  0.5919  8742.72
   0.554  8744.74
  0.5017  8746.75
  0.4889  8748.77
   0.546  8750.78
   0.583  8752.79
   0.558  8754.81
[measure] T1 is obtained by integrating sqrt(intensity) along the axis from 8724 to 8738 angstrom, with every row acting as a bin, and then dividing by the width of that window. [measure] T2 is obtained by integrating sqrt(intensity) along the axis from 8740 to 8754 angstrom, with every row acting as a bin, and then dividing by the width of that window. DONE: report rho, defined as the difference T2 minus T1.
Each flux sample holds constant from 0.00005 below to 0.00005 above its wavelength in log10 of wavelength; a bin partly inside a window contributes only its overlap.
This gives 0.02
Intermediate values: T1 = 0.723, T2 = 0.743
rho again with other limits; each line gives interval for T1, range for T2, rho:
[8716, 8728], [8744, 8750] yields 0.01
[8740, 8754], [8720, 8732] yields -0.04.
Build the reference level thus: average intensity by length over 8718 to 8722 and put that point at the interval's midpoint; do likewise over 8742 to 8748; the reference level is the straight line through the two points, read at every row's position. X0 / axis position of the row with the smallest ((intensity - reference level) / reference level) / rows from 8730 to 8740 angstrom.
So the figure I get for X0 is 8732.66 angstrom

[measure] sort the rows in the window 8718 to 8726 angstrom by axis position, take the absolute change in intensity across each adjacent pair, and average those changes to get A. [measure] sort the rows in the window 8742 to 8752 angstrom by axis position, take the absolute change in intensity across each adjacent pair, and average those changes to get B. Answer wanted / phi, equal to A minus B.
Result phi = -0.017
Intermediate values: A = 0.023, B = 0.040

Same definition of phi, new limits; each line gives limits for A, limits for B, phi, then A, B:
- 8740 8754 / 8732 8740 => 0.010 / 0.037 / 0.027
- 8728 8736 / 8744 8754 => -0.032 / 0.008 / 0.040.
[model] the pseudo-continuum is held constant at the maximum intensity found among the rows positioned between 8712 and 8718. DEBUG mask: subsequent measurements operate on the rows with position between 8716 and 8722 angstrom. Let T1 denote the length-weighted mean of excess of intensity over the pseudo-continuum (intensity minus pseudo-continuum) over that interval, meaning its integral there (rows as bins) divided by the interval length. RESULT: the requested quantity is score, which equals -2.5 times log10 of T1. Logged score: 4.5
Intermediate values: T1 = 0.015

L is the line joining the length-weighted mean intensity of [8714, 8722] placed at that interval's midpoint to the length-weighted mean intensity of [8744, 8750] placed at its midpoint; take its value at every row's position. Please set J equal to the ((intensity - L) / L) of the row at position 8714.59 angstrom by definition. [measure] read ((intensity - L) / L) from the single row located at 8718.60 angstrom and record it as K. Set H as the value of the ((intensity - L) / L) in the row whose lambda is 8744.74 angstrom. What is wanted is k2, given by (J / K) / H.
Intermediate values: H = 0.078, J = -0.05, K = 0.04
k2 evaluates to -14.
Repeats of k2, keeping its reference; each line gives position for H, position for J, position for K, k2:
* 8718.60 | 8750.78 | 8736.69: 11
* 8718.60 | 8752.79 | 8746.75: -120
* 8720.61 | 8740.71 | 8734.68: 118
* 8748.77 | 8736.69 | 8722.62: 37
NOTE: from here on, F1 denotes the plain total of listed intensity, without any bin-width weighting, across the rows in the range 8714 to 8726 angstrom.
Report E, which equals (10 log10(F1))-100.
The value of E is -95.3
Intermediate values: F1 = 3.0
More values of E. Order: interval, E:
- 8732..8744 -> -94.6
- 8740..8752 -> -94.8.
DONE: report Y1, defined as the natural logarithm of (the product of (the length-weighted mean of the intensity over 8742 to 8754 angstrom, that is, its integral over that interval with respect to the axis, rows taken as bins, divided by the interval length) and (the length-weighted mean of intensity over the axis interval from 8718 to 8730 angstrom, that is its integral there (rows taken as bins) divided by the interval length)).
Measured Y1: -1.31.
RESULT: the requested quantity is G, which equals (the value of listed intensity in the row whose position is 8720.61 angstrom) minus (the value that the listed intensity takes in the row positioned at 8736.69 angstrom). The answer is -0.051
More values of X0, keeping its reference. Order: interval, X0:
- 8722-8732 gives 8724.62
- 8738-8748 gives 8746.75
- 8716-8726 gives 8724.62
